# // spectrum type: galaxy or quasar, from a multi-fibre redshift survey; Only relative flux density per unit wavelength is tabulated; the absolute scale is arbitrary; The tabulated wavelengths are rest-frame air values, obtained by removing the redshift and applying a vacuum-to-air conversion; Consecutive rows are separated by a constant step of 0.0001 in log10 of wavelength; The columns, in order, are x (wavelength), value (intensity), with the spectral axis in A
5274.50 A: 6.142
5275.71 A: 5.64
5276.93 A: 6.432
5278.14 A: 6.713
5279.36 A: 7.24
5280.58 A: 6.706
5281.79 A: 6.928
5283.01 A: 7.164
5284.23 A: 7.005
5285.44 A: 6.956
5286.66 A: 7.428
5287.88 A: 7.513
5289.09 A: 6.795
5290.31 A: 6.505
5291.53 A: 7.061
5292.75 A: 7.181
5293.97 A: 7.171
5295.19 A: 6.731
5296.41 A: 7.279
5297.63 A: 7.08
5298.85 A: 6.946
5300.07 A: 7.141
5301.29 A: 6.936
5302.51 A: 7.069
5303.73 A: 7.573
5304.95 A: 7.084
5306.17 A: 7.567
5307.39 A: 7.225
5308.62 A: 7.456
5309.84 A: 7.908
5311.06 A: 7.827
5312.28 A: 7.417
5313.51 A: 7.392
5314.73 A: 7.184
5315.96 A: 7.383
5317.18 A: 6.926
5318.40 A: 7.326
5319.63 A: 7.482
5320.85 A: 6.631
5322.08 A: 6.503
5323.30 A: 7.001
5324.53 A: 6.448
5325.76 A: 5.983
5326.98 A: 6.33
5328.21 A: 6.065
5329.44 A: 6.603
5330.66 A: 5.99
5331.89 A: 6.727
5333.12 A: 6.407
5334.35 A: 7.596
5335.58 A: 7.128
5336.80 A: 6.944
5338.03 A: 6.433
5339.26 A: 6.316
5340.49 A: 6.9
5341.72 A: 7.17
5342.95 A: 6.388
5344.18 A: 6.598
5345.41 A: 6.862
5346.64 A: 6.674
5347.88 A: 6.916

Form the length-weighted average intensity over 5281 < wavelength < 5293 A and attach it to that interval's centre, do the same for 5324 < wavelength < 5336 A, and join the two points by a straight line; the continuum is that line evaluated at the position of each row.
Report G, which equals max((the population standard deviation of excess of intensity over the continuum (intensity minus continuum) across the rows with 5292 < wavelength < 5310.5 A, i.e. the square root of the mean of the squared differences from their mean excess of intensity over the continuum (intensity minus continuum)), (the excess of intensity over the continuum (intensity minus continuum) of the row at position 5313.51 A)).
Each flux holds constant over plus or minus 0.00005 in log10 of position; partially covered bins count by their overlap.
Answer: 0.67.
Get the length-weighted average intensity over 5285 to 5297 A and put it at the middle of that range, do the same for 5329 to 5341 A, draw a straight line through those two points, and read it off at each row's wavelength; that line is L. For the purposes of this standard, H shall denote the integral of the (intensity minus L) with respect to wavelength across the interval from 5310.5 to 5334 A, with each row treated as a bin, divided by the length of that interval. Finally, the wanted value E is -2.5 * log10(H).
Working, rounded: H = 0.0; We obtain 4.3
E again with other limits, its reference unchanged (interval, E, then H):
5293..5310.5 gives 1.5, 0.3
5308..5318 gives 0.6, 0.6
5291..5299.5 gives 3.5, 0.0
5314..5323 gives 1.6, 0.2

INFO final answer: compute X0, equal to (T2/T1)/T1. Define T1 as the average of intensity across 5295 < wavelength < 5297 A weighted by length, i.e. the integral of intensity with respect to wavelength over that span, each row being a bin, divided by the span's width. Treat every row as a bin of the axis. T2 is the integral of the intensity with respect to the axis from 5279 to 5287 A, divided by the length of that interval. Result 0.141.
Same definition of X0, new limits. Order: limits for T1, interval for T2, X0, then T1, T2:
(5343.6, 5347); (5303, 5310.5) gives 0.165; 6.72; 7.47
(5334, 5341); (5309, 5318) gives 0.158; 6.86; 7.44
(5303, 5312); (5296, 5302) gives 0.125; 7.52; 7.07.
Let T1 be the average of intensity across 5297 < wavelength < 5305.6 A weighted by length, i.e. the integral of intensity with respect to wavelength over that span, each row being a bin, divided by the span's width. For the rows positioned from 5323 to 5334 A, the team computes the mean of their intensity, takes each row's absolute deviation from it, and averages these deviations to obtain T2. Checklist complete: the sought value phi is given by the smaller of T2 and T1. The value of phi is 0.27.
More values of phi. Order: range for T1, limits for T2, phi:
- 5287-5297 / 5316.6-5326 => 0.40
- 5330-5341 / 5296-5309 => 0.19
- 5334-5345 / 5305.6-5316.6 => 0.19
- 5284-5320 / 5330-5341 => 0.38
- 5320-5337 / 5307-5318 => 0.21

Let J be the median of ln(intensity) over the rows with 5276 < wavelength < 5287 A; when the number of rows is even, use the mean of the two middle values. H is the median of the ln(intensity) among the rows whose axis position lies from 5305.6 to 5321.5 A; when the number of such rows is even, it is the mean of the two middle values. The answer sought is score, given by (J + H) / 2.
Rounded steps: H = 2.00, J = 1.94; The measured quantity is 1.97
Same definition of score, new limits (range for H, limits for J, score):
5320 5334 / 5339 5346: 1.89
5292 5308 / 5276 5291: 1.95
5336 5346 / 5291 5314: 1.94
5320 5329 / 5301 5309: 1.92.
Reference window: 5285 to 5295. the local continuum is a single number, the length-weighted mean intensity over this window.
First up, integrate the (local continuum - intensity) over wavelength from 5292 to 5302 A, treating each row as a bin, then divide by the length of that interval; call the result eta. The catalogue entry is 0.00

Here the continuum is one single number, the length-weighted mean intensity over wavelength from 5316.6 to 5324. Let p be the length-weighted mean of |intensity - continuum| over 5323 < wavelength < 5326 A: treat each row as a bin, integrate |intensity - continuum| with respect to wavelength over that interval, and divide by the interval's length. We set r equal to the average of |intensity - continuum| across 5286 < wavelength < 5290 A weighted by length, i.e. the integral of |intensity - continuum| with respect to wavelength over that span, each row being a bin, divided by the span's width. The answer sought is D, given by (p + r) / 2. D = 0.45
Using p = 0.50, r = 0.39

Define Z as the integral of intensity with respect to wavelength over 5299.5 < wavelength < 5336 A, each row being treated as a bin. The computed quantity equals 256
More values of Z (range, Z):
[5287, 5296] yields 63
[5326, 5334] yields 51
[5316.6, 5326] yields 64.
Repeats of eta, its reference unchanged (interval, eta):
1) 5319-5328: 0.46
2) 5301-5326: -0.12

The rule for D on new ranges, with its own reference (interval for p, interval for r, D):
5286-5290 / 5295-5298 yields 0.31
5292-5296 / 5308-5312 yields 0.47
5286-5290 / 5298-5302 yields 0.24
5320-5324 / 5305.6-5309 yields 0.37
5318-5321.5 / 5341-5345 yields 0.38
